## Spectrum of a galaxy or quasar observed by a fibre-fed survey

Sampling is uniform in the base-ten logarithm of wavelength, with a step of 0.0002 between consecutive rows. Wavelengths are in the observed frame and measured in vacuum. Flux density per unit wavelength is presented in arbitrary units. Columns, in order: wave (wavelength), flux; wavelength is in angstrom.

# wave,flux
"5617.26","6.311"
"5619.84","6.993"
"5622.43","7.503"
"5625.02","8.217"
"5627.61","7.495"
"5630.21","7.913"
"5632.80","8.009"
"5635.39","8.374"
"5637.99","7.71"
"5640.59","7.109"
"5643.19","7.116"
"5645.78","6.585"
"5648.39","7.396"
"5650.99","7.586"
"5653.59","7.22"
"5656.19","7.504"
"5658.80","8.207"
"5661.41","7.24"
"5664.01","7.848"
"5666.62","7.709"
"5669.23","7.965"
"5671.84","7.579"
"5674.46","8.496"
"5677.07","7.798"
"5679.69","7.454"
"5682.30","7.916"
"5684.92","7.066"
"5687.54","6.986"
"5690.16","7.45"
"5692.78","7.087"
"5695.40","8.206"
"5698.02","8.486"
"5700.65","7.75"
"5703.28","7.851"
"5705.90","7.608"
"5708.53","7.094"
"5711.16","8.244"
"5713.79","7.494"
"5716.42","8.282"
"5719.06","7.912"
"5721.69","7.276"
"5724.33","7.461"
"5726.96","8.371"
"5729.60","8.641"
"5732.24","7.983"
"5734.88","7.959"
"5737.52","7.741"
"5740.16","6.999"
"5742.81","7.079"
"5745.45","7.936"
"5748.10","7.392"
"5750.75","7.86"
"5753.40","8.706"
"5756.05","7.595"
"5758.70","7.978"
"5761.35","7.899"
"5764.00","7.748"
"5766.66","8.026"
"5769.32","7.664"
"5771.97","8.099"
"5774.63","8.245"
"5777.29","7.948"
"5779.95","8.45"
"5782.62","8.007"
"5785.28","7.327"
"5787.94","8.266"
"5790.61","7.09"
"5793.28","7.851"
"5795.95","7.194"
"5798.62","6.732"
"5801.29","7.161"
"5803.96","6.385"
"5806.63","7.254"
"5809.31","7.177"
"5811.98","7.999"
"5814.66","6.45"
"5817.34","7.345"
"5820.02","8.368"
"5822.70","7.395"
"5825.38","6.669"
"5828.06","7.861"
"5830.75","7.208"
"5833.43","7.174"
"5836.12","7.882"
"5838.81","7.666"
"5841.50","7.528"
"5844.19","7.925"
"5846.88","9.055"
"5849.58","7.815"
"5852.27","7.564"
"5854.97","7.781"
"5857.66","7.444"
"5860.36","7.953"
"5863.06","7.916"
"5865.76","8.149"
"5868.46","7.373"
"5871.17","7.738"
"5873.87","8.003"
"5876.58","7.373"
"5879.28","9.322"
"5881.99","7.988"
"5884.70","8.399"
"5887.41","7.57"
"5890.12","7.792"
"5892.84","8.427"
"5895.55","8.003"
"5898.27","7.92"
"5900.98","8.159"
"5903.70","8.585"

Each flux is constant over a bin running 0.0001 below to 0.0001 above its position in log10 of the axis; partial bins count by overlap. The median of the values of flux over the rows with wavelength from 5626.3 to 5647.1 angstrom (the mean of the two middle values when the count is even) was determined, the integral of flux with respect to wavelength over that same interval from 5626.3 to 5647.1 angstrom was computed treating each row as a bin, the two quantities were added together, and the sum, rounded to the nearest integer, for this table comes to 164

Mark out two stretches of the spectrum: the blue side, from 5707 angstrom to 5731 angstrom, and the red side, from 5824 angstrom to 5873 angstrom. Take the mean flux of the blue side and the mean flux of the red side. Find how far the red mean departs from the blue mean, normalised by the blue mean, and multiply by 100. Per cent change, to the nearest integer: -2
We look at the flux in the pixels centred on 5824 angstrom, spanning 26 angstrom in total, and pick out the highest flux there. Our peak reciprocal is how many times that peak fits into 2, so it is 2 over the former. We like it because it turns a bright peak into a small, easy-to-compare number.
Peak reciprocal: 0.239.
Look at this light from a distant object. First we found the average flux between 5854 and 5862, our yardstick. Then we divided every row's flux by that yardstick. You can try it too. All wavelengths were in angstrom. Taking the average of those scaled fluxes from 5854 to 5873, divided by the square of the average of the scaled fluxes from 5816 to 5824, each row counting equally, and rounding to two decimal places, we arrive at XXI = 1.01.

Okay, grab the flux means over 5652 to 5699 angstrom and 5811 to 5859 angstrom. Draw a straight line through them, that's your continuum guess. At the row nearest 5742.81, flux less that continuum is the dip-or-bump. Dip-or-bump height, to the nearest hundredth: -0.57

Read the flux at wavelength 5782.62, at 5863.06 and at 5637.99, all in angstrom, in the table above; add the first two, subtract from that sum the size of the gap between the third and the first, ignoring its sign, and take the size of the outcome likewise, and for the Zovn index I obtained 15.6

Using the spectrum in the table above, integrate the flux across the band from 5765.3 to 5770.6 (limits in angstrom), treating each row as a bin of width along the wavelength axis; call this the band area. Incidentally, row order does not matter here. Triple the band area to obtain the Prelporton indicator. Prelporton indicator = 125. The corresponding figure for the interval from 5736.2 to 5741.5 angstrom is 117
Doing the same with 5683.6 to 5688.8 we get 110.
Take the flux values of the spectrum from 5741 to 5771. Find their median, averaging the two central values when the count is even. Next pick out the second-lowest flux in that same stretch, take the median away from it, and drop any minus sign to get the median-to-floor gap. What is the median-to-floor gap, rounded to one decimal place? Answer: 0.5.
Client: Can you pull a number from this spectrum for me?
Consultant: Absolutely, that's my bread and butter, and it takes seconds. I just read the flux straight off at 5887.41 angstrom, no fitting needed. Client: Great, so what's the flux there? 7.57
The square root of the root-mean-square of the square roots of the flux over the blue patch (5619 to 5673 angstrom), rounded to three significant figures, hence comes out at 1.66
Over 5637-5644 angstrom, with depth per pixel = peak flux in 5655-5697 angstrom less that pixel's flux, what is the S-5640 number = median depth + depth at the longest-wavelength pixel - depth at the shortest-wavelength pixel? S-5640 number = 2.0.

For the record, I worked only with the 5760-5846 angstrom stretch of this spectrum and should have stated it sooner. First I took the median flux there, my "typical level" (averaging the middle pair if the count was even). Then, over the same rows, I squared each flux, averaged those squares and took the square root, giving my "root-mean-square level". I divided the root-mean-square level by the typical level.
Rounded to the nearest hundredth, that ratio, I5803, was 0.99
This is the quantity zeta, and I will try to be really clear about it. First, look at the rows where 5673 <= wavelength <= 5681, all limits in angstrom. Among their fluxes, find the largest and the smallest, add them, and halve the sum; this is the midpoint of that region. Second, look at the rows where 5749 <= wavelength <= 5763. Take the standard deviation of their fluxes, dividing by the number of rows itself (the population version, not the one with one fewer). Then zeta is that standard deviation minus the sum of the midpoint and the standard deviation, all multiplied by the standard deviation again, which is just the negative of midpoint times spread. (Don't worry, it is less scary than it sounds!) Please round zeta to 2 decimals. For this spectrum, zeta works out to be -2.97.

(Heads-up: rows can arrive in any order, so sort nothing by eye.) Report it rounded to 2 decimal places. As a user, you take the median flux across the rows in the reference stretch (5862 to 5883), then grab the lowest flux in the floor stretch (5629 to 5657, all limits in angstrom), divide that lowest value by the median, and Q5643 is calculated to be 0.83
